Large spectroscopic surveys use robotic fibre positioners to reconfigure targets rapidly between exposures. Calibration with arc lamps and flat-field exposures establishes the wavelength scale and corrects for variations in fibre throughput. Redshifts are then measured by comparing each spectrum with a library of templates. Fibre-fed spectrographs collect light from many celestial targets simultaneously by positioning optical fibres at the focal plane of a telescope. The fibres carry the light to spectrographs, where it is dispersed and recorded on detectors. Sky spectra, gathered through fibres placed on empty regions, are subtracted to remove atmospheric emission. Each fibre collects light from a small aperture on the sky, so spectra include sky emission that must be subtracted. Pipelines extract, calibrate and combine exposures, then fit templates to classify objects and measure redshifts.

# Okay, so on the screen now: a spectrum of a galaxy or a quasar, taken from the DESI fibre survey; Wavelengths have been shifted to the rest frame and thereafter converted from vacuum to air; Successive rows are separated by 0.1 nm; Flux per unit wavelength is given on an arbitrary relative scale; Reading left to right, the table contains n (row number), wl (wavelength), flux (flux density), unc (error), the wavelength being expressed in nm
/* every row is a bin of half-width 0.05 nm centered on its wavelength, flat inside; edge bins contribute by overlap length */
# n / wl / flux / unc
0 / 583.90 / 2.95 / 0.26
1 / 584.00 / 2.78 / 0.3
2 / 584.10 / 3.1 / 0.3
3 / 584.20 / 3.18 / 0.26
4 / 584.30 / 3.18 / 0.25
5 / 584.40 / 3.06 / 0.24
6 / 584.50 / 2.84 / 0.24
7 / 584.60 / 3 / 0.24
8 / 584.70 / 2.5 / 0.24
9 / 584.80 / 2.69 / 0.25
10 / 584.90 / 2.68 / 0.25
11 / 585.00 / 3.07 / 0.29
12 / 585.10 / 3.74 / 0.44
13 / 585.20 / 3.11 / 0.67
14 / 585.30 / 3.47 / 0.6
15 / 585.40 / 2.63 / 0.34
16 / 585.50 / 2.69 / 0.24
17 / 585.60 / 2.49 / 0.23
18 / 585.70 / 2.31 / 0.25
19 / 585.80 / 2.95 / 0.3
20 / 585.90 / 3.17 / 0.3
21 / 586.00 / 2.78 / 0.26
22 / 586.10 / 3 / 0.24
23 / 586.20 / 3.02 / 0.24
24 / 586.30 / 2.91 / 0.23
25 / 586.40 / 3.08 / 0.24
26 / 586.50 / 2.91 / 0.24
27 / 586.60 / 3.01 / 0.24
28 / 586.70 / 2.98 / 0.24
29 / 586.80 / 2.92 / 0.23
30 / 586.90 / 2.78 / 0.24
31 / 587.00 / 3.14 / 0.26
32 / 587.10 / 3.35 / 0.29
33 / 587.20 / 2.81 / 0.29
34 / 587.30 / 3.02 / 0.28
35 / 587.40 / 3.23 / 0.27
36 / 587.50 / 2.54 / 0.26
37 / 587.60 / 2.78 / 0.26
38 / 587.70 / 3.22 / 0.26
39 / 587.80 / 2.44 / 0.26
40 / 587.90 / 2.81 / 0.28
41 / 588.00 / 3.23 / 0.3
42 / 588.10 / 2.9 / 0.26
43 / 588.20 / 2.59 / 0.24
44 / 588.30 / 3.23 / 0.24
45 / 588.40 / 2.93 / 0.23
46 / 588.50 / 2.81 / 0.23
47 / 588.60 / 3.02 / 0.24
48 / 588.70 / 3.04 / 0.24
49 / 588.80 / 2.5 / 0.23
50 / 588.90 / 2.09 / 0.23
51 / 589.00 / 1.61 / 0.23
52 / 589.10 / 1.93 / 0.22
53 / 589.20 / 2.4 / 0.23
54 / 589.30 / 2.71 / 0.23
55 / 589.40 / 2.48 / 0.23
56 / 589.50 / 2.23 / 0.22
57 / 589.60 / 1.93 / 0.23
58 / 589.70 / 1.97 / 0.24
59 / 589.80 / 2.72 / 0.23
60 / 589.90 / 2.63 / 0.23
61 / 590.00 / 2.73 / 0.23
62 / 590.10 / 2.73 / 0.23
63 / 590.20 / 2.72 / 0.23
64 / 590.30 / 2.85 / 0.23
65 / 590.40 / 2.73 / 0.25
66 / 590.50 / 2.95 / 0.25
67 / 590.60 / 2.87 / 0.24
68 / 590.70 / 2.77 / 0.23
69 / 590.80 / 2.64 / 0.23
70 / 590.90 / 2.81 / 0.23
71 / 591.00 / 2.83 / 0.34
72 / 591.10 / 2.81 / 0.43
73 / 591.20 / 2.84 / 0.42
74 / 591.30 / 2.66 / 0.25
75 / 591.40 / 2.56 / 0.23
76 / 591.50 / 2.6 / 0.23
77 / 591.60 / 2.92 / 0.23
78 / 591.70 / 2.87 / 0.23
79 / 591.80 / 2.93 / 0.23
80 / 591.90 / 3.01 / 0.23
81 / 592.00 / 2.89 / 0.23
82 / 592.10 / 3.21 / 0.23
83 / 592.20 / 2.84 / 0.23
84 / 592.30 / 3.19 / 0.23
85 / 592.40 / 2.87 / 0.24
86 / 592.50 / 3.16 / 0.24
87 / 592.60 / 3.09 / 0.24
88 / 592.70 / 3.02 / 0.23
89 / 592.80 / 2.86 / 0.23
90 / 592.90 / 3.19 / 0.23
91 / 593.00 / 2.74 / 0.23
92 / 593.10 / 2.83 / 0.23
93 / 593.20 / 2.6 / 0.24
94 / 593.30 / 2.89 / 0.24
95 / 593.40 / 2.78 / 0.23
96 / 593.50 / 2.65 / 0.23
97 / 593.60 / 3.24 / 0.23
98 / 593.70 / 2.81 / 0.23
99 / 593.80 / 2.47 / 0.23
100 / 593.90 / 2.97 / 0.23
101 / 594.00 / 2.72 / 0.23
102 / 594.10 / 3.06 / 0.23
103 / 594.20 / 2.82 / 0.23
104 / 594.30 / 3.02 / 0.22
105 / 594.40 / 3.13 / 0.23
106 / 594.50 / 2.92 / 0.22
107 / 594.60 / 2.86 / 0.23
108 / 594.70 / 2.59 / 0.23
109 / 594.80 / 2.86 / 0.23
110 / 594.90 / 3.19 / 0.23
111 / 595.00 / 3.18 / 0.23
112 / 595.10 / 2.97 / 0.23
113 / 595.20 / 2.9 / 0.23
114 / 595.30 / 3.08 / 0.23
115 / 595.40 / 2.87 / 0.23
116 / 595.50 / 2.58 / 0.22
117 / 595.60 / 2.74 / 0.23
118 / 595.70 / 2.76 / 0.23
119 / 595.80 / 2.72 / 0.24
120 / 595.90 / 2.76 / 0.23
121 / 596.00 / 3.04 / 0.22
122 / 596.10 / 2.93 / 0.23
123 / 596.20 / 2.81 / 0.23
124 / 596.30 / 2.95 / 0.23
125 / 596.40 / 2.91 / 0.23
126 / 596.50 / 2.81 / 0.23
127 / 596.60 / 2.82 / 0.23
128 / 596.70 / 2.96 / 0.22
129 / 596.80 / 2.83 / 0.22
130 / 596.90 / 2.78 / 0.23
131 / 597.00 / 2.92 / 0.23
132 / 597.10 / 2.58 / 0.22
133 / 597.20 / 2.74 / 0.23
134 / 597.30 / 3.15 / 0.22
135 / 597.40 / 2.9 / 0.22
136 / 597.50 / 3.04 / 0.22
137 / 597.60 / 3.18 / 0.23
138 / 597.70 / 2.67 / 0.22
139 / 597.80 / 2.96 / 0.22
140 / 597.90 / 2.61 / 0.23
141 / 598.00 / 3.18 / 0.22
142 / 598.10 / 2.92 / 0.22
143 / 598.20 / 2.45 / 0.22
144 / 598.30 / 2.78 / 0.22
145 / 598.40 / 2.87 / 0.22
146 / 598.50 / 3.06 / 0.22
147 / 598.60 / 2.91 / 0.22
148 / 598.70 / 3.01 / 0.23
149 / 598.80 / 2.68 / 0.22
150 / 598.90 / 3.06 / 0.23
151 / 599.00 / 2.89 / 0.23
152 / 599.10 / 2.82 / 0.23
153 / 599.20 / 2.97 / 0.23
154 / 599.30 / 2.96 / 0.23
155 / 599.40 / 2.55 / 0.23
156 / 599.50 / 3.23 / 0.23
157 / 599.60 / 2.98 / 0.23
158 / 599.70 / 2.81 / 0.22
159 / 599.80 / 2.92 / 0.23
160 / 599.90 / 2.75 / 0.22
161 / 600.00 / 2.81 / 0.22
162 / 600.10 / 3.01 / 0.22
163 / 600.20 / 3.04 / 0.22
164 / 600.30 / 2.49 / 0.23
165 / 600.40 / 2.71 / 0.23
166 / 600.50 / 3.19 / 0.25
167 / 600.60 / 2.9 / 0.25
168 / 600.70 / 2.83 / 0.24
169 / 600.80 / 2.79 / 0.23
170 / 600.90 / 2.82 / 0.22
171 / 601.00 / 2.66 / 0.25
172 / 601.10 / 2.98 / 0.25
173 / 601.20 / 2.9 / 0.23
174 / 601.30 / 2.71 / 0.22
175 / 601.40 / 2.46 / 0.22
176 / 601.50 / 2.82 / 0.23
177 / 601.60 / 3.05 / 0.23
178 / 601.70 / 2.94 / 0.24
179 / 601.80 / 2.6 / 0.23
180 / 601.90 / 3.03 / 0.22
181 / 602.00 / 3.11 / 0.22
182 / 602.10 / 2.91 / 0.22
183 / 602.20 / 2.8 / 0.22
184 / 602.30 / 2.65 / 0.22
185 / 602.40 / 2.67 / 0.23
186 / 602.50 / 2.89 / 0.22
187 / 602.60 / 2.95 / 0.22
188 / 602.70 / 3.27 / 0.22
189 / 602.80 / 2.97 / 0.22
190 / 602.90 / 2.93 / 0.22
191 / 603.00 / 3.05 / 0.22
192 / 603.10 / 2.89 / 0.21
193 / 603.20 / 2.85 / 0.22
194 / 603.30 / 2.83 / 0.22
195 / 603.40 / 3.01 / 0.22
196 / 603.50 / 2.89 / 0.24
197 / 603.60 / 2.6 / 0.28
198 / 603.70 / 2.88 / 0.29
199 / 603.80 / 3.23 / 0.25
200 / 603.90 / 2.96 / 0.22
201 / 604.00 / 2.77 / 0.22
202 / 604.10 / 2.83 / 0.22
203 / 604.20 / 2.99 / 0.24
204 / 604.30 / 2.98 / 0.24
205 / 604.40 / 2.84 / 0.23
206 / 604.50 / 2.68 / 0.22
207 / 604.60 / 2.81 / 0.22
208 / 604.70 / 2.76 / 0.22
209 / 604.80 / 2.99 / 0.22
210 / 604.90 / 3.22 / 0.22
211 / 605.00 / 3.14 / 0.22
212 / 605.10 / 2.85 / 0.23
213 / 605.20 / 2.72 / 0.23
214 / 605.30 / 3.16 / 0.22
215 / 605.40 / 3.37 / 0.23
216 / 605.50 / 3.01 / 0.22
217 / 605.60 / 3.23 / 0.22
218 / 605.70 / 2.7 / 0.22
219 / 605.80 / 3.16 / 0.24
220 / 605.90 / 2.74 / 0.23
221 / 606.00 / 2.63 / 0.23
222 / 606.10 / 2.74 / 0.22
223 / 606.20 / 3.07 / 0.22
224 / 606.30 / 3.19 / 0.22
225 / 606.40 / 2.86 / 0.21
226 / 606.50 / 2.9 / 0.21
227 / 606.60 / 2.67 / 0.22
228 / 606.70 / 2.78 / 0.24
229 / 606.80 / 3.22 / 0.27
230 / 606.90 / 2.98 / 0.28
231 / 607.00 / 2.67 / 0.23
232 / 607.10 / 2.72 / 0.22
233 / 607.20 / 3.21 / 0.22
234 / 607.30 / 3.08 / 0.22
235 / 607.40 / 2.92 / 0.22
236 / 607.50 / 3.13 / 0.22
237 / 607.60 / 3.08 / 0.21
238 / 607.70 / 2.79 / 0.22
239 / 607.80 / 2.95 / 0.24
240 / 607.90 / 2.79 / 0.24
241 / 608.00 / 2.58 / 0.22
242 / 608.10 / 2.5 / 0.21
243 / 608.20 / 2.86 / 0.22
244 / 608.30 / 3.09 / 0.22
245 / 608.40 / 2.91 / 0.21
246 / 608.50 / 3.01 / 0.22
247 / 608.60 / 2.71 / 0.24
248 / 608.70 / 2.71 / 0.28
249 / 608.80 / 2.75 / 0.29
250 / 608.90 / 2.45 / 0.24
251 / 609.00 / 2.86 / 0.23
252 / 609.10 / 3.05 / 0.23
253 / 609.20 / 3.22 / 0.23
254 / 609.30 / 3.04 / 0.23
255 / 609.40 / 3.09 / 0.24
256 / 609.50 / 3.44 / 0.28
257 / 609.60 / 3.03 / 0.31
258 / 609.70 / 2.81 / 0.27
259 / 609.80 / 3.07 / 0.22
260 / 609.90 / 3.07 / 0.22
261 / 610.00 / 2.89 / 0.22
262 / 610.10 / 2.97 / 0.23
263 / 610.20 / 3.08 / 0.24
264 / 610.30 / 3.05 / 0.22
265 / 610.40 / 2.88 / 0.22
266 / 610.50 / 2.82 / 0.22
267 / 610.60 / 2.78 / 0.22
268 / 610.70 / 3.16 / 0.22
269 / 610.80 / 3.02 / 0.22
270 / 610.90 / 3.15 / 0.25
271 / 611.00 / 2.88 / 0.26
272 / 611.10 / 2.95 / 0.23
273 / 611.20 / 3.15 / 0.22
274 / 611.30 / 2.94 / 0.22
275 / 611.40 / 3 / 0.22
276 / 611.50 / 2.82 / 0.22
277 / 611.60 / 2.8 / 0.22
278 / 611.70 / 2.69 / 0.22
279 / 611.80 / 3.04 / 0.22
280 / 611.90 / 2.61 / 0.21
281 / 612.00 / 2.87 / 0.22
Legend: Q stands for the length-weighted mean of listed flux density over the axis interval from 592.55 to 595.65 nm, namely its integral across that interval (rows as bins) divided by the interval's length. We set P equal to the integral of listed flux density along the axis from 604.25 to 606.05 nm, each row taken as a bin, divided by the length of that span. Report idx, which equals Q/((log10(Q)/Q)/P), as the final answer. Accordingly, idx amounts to 53.4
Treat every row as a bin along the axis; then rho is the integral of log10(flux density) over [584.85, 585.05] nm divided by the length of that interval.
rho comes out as 0.458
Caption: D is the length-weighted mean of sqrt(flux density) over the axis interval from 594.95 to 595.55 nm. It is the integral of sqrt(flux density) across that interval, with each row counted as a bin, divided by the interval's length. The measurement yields 1.71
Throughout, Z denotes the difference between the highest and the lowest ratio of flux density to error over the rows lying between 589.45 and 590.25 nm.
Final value 3.7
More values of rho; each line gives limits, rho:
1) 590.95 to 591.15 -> 0.450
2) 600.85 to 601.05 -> 0.438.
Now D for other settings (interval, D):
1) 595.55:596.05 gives 1.67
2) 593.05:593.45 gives 1.67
